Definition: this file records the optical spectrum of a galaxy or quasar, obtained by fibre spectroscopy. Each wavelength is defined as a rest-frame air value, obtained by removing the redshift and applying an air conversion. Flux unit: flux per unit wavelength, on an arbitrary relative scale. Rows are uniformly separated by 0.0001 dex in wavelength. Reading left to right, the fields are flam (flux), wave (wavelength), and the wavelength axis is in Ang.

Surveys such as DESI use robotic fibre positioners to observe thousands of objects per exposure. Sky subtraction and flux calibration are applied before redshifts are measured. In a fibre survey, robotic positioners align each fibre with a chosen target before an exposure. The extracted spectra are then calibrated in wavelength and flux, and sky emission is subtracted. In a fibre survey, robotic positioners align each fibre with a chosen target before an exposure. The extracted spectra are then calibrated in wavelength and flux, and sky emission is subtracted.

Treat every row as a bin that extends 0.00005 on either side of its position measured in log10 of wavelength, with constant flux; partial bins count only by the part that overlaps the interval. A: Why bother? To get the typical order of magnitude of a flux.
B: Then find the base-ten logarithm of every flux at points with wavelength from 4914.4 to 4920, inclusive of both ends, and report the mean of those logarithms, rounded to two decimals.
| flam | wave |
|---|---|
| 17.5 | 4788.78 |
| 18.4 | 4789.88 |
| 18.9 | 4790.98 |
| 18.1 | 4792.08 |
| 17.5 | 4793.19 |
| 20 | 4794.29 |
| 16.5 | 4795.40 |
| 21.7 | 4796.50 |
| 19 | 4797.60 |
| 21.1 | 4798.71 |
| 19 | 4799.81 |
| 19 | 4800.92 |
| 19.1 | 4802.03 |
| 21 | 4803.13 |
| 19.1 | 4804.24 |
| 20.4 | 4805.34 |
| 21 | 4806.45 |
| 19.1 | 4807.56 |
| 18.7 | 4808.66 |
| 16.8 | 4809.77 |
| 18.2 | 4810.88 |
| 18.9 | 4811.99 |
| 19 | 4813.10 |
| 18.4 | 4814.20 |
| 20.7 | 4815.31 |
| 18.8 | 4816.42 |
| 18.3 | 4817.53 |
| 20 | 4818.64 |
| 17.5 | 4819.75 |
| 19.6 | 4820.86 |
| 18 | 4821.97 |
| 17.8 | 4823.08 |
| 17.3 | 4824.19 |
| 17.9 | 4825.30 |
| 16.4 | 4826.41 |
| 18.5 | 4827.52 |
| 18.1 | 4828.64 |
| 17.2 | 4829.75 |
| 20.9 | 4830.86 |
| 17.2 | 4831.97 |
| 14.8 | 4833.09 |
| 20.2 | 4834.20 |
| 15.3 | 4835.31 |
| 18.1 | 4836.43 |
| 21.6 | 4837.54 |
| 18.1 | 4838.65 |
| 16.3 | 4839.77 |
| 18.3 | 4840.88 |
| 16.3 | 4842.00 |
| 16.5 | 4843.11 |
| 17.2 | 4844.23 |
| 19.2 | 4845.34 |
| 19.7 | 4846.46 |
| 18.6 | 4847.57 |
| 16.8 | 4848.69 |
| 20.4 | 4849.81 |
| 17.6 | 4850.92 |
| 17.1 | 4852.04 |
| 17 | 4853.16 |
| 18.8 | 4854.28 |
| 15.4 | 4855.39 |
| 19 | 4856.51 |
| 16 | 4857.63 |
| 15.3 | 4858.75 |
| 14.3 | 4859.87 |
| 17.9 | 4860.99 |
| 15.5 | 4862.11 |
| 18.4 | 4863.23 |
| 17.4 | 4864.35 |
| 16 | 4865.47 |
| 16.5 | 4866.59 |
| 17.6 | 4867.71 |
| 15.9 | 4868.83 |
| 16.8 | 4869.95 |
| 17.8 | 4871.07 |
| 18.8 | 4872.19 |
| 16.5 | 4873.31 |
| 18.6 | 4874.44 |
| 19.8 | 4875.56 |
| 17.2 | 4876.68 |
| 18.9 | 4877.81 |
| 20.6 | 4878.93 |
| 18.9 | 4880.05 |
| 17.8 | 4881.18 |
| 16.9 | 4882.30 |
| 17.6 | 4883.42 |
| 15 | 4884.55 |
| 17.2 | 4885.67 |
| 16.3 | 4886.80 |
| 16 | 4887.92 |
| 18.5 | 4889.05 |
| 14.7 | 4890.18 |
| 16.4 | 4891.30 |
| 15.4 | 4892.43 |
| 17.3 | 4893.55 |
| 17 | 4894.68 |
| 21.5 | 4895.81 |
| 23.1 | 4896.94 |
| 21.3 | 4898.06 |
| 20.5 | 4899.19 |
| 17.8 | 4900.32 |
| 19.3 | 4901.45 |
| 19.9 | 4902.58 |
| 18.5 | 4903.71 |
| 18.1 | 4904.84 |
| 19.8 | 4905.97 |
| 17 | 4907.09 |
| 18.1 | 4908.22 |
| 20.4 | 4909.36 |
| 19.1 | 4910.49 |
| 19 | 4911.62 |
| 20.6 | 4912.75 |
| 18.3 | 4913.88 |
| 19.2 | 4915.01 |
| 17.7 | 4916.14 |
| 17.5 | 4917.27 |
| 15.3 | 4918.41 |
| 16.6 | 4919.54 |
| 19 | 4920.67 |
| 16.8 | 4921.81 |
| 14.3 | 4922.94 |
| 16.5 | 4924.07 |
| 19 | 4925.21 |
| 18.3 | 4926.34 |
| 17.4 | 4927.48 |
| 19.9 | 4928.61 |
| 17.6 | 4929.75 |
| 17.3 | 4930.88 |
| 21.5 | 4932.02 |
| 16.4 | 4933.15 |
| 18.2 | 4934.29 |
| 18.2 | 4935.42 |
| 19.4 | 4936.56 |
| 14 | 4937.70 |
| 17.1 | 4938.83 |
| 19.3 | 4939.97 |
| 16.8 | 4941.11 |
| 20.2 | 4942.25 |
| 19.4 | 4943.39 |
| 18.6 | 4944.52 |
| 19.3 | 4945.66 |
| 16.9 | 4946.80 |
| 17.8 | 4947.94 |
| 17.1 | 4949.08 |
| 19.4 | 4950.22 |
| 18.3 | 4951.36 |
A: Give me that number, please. 1.24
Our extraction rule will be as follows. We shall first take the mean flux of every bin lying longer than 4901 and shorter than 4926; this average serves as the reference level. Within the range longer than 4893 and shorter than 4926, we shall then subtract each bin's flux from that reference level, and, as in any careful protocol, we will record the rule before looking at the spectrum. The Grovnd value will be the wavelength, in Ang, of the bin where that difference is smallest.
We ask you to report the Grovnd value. 4896.94 Ang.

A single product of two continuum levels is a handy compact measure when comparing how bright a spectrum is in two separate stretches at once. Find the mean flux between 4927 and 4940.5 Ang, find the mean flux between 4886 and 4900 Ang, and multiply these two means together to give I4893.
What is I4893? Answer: 327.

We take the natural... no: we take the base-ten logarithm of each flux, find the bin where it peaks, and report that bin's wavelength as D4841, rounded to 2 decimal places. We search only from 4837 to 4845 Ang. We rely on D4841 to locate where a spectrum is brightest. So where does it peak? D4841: 4837.54 Ang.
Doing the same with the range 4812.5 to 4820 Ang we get 4815.31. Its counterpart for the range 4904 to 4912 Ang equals 4909.36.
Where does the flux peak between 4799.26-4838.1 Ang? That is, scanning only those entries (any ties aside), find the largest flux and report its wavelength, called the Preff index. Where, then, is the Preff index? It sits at 4837.54 Ang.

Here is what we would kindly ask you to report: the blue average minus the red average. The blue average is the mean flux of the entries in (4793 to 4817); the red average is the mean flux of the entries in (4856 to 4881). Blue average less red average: 1.8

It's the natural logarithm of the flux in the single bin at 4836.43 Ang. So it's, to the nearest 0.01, 2.90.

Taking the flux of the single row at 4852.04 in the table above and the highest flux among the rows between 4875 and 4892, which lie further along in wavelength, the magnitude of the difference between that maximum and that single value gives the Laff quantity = 3.5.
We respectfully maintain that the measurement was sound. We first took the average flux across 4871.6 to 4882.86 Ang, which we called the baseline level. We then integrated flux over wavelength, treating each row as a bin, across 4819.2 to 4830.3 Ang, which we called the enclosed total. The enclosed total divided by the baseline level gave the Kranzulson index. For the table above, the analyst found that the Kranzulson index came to 10.8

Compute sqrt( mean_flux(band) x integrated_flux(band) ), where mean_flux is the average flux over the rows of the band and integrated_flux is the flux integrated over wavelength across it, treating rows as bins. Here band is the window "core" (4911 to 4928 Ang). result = 73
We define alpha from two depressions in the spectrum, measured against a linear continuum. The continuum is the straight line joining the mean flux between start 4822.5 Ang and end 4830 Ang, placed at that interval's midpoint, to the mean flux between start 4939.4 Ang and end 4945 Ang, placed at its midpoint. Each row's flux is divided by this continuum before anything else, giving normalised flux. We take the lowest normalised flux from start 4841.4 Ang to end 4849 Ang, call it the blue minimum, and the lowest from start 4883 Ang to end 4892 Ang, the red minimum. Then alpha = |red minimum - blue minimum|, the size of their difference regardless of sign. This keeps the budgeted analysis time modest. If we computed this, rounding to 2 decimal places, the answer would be 0.11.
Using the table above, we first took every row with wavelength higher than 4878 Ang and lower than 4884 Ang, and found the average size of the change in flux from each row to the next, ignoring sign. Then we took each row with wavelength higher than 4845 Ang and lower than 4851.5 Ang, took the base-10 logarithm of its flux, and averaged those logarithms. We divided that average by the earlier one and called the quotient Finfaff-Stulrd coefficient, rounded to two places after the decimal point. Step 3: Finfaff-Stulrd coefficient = 1.16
